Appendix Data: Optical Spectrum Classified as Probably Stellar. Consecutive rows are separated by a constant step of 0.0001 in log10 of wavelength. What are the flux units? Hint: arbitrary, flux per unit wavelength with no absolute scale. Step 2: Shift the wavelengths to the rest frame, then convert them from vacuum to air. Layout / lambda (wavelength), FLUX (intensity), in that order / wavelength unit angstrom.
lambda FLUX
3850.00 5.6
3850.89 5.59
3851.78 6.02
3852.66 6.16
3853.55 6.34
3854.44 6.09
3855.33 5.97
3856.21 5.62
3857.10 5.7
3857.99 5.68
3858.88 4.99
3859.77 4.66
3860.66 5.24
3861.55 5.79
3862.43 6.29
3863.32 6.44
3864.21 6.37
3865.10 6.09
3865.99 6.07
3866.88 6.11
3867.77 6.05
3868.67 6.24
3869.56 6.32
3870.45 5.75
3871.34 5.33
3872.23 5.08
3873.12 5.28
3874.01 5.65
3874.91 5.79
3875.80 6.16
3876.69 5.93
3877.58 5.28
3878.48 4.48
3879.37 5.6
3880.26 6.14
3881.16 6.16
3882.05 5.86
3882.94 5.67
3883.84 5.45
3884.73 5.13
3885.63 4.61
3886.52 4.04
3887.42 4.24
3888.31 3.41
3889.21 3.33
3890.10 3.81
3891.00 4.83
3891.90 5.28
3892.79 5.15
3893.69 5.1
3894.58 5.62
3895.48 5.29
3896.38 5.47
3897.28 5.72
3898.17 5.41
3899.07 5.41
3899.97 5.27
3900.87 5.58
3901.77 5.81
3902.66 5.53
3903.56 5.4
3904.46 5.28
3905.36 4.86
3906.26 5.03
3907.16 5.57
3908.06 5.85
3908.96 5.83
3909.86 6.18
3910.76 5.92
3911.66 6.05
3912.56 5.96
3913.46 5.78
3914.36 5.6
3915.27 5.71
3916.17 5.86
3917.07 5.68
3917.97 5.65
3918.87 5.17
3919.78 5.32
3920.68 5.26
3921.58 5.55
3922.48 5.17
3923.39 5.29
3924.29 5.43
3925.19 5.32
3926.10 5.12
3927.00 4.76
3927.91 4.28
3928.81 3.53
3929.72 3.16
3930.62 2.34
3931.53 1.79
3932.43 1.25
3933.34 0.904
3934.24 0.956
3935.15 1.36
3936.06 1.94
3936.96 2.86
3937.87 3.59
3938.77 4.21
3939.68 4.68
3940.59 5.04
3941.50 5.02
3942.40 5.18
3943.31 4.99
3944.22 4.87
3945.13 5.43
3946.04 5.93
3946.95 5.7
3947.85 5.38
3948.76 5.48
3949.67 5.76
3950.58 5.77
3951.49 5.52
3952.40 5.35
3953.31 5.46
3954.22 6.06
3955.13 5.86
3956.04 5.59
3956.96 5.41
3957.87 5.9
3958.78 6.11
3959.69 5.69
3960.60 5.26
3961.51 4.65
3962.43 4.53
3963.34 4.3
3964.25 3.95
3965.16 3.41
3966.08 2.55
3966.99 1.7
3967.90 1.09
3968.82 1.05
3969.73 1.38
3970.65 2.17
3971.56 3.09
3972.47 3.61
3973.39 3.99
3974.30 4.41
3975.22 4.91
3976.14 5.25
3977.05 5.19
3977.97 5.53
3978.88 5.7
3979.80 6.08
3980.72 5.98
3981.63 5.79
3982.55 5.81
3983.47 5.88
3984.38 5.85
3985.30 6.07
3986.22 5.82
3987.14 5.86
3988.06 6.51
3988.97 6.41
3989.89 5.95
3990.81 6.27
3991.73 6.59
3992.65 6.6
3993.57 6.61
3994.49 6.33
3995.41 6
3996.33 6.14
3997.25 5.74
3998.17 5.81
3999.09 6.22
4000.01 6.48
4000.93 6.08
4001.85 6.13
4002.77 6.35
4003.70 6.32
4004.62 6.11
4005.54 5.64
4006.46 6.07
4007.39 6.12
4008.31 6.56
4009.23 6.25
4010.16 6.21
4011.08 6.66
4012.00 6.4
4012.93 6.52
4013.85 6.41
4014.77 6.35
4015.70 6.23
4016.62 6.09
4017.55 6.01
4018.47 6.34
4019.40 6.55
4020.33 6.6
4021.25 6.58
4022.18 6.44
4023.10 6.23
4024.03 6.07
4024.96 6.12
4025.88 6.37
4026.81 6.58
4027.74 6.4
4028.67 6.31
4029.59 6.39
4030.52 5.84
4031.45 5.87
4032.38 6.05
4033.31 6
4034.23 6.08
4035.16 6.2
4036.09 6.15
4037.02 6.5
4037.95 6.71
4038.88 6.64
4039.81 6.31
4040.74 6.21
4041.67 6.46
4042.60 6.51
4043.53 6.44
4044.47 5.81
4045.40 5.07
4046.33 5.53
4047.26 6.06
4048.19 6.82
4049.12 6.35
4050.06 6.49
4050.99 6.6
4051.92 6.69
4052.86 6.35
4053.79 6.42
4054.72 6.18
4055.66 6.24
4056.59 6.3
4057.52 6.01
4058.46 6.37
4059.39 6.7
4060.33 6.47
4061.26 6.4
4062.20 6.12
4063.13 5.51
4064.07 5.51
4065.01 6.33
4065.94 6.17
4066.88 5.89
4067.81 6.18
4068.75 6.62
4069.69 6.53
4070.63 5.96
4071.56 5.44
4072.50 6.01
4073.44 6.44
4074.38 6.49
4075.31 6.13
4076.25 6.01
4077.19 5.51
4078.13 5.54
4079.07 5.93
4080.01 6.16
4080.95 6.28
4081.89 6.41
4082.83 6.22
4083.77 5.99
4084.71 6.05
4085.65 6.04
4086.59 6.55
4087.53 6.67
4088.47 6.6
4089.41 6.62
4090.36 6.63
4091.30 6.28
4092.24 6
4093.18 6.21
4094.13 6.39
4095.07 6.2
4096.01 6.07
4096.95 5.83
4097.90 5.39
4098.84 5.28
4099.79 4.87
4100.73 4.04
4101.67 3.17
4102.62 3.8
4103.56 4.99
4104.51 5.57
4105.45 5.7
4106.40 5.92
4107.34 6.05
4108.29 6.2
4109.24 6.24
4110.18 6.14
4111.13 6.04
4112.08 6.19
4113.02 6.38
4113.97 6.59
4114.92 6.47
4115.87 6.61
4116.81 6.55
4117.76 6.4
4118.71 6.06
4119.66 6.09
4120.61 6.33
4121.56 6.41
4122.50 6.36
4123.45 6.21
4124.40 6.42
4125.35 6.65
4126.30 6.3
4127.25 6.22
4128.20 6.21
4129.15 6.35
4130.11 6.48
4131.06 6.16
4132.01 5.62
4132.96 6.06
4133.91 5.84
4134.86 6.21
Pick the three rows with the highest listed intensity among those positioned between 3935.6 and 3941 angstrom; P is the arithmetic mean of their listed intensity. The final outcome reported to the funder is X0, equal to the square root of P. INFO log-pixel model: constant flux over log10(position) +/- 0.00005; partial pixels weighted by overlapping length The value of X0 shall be 2.15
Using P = 4.64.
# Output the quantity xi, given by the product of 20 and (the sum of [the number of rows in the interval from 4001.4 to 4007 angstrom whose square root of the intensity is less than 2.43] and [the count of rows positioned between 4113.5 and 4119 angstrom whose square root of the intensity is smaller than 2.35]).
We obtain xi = 20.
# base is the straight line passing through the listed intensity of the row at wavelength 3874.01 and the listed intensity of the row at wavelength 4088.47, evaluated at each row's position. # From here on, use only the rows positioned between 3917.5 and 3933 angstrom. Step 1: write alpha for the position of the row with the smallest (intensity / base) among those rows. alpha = 3932.43 angstrom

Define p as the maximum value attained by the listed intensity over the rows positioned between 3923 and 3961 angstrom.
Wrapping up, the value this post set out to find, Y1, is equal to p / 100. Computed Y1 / 0.0611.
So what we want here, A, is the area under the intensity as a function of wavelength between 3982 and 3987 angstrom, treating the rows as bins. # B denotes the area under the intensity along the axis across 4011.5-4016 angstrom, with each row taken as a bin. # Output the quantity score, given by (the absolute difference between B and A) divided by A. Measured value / 0.0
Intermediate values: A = 29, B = 28.8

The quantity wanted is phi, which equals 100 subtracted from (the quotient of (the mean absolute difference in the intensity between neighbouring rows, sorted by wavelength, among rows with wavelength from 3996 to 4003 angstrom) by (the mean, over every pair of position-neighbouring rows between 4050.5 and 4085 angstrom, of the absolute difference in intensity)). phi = -99.0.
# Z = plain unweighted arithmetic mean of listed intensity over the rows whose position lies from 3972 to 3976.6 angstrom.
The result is 4.43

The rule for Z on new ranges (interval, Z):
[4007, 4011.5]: 6.36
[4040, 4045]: 6.29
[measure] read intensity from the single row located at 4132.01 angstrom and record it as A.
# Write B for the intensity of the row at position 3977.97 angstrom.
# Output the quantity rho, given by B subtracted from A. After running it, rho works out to 0.09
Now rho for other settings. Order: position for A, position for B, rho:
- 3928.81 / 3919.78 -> -1.79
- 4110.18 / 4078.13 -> 0.60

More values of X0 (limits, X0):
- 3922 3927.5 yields 2.31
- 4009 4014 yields 2.56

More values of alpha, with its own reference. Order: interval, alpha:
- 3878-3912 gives 3889.21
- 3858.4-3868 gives 3859.77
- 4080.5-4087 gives 4083.77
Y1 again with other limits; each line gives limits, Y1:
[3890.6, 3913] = 0.0618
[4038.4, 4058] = 0.0682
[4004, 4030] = 0.0666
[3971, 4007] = 0.0661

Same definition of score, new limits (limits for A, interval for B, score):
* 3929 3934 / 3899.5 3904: 1.6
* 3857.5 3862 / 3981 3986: 0.2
